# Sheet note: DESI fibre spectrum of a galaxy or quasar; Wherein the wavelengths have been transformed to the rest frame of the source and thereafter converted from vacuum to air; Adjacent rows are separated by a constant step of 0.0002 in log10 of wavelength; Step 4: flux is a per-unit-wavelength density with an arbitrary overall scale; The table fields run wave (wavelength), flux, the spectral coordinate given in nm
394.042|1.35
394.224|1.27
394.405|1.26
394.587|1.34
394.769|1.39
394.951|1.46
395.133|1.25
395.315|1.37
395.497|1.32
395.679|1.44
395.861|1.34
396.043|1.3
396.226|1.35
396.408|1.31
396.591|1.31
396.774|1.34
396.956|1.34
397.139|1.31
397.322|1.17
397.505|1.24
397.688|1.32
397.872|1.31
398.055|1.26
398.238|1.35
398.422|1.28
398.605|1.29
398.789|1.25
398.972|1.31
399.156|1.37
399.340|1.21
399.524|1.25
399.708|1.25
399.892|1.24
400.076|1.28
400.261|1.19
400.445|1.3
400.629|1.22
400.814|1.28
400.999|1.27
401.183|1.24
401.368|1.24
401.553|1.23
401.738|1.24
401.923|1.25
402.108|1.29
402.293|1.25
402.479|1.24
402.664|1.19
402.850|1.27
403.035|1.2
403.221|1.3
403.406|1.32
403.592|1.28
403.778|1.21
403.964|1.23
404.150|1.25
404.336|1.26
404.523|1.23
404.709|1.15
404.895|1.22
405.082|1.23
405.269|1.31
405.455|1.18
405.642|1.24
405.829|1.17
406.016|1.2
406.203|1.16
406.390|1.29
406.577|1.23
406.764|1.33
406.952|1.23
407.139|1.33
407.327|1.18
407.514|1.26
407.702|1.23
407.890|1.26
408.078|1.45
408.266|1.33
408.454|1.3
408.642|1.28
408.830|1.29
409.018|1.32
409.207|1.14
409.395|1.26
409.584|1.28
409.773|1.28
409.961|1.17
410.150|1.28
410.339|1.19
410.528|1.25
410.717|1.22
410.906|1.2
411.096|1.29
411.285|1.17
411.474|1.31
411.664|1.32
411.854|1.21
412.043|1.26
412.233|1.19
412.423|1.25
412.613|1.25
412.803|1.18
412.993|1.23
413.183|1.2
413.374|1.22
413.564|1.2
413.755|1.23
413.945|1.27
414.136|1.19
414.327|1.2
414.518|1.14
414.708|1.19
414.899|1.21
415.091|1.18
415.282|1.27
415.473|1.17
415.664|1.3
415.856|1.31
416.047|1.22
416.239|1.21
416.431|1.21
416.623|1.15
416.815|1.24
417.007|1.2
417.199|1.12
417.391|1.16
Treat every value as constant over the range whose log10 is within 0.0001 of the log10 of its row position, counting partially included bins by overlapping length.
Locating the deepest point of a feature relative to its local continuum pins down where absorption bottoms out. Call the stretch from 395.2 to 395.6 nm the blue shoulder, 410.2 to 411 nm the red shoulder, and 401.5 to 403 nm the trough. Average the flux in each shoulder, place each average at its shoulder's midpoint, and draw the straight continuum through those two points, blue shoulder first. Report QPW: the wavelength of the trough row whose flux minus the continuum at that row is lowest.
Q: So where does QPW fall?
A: 402.664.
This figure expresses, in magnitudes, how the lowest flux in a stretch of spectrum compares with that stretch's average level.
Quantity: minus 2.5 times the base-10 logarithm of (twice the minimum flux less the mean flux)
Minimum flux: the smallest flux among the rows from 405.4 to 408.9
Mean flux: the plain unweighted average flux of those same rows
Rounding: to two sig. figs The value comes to -0.063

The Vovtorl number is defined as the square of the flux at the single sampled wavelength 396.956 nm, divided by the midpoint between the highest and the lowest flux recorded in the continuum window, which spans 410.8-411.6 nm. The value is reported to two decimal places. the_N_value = 1.45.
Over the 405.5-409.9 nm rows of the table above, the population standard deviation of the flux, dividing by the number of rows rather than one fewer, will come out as 0.067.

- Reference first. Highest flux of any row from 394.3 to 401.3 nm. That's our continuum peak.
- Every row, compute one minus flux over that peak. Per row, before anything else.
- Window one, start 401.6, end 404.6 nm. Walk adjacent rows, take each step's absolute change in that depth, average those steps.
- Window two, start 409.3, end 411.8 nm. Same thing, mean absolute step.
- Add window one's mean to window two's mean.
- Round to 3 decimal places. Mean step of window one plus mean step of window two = 0.074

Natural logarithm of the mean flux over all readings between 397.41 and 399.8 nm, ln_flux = 0.25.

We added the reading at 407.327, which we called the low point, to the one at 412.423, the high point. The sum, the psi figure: 2.43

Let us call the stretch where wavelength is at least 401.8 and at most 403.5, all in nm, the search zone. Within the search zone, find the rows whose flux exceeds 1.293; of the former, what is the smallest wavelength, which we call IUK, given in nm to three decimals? 403.221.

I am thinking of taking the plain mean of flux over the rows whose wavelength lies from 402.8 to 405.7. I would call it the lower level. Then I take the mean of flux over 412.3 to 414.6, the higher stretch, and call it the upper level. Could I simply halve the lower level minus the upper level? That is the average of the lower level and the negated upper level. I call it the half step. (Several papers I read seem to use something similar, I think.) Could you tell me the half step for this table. 0.015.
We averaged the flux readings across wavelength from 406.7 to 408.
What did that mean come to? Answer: 1.260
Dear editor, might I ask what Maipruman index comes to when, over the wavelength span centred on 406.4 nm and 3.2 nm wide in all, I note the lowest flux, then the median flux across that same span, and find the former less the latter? -0.070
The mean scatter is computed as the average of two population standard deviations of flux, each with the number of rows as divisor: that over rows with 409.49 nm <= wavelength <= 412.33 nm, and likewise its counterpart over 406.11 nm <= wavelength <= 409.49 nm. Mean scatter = 0.0601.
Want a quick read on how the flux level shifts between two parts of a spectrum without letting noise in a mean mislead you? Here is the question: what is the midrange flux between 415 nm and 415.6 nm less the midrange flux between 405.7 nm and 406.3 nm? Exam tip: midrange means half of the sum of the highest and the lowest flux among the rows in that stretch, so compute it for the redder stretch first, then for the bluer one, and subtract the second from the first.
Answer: 0.04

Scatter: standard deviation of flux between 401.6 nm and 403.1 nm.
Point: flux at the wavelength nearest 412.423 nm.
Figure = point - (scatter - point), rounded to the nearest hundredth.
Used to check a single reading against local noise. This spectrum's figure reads 2.47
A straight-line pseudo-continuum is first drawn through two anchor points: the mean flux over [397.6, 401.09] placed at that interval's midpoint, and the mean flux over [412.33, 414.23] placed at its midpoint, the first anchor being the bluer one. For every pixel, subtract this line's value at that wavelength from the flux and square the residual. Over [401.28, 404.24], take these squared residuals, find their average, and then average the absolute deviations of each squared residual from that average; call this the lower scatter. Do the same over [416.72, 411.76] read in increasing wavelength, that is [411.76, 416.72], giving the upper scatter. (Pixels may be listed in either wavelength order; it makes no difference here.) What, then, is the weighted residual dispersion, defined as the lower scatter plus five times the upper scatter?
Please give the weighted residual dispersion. 0.010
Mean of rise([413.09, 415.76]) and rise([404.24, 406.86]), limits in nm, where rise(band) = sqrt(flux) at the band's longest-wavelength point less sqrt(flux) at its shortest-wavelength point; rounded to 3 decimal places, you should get 0.038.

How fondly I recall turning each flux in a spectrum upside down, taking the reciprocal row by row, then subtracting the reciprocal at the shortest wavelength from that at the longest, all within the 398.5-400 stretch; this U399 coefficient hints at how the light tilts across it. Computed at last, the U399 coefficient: 0.03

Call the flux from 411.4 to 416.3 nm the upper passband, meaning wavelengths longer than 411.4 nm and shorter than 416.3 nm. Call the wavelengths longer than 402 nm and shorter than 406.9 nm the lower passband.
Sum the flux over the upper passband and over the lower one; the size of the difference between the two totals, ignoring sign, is 0.32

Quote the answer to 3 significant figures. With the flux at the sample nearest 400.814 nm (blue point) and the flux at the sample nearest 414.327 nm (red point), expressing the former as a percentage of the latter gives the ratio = 107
